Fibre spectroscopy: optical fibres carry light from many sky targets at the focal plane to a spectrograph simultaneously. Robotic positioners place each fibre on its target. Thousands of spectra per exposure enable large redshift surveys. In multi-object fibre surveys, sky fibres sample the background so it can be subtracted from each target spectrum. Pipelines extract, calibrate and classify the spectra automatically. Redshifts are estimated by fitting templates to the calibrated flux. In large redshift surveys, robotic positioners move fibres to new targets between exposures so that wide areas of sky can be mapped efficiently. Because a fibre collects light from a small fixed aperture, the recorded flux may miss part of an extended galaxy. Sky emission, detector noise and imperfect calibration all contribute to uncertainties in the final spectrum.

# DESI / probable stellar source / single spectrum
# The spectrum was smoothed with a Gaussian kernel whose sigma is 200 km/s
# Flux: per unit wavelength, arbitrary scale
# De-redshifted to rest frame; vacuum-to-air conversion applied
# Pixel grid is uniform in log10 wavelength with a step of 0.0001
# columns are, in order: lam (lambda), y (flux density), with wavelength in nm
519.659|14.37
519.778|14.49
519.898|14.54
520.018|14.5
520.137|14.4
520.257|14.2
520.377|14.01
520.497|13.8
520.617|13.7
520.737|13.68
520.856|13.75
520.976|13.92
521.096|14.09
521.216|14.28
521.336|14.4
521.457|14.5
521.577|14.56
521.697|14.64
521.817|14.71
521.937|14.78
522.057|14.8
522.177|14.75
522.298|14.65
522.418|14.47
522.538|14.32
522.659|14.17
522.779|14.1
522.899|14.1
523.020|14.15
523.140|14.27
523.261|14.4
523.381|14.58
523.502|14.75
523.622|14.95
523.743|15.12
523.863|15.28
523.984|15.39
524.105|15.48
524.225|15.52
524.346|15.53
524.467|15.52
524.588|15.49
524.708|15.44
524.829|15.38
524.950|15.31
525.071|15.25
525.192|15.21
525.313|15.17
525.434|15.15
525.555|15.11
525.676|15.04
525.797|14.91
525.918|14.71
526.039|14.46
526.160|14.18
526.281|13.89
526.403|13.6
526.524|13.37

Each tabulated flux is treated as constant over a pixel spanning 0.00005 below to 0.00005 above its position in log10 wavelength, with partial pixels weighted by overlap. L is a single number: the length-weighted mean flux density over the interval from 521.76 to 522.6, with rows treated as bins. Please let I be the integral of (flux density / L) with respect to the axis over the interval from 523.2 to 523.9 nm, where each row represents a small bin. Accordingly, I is 0.71 nm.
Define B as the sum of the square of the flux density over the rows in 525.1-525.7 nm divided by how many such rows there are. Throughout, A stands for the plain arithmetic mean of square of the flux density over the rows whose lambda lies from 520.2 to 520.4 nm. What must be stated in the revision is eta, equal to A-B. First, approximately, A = 199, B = 229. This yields -30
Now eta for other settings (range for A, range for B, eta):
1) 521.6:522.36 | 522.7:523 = 18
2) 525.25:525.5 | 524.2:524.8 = -10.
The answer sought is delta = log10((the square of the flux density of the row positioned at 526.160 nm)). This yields 2.30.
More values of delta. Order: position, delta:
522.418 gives 2.32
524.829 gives 2.37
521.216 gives 2.31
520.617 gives 2.27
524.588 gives 2.38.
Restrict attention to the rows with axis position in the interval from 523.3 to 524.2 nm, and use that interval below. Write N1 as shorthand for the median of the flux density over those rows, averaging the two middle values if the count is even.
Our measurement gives 15.1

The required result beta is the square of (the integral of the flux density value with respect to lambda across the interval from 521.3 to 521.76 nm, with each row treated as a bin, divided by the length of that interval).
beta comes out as 211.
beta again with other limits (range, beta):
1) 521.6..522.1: 217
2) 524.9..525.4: 232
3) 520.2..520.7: 193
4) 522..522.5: 215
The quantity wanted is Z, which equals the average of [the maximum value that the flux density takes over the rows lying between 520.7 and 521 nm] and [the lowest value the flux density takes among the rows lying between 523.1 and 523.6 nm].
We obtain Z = 14.1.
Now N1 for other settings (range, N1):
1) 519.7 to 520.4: 14.4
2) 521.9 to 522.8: 14.6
